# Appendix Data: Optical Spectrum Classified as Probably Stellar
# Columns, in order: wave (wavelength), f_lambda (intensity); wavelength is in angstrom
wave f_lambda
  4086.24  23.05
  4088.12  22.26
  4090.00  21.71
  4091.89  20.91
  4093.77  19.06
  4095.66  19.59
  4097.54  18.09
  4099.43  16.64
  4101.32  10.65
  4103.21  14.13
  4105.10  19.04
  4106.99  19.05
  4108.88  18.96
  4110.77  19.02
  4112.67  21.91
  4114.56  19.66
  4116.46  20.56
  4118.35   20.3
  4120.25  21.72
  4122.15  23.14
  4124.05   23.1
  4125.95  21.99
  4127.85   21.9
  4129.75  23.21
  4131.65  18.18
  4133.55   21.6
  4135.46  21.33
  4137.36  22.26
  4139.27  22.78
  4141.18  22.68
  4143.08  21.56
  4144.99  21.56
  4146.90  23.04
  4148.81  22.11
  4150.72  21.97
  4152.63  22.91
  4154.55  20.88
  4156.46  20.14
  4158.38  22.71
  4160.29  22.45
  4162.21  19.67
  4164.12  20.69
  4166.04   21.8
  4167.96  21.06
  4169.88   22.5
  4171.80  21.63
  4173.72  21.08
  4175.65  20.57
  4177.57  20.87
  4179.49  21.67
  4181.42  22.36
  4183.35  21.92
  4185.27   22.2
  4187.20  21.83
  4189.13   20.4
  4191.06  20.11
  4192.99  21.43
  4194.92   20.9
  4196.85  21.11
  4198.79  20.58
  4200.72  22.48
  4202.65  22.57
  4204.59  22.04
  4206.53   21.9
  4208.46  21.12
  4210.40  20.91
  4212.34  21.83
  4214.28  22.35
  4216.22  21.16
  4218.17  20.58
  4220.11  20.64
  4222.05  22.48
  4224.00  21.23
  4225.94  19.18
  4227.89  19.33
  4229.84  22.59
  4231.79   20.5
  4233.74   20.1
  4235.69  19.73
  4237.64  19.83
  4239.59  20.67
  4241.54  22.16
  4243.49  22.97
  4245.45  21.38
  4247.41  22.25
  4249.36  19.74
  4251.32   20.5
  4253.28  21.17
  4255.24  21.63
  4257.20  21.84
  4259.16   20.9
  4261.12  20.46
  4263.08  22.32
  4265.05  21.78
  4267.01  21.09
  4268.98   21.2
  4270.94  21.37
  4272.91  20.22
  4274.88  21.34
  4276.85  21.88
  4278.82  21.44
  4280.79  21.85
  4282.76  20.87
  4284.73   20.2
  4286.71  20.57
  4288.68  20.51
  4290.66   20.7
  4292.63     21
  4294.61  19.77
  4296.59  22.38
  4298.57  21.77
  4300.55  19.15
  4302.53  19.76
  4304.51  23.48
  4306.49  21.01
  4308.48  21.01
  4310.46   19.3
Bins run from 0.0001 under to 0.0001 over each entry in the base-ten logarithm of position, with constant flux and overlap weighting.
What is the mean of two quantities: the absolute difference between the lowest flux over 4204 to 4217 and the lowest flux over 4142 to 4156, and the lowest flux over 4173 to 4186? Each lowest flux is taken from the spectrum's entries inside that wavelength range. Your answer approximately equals 10.3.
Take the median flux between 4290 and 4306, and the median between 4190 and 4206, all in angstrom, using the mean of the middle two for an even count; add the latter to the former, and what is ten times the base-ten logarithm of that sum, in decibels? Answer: 16.2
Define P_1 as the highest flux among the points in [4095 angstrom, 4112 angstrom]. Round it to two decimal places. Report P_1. 19.59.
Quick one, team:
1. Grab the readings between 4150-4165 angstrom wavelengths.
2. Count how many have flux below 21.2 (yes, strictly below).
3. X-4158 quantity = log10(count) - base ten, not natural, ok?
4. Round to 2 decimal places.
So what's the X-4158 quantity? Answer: 0.60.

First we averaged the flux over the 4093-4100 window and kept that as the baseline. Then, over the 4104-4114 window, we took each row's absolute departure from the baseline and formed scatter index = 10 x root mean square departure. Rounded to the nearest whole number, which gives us 17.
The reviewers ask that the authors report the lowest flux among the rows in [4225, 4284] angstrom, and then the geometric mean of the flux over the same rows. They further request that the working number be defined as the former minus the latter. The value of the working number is -1.9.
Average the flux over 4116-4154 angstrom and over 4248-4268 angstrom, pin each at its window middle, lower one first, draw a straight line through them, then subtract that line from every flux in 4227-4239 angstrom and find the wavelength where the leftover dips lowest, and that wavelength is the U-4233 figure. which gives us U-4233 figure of 4227.89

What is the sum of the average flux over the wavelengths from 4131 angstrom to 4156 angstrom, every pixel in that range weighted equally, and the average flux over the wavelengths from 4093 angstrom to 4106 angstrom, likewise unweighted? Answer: 38.5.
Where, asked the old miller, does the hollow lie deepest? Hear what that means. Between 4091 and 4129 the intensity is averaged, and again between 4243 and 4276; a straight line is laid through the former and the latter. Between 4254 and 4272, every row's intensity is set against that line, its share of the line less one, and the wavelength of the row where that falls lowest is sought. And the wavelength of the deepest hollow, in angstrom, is 4261.12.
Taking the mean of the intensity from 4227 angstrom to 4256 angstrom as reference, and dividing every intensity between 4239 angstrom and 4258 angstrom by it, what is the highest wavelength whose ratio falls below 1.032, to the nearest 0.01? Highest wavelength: 4255.24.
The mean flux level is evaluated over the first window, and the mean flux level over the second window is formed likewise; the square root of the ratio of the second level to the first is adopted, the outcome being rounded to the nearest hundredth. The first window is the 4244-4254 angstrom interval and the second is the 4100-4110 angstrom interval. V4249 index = 0.88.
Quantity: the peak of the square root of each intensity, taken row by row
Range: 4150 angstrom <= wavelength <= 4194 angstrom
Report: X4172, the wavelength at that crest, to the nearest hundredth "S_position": 4152.63 angstrom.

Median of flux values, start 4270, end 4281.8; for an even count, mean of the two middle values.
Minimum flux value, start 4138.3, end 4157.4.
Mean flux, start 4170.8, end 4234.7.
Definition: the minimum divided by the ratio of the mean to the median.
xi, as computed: 20.3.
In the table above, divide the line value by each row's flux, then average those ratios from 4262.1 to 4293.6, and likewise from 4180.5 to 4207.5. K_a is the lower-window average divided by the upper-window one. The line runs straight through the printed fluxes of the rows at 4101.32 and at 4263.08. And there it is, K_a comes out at 0.73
